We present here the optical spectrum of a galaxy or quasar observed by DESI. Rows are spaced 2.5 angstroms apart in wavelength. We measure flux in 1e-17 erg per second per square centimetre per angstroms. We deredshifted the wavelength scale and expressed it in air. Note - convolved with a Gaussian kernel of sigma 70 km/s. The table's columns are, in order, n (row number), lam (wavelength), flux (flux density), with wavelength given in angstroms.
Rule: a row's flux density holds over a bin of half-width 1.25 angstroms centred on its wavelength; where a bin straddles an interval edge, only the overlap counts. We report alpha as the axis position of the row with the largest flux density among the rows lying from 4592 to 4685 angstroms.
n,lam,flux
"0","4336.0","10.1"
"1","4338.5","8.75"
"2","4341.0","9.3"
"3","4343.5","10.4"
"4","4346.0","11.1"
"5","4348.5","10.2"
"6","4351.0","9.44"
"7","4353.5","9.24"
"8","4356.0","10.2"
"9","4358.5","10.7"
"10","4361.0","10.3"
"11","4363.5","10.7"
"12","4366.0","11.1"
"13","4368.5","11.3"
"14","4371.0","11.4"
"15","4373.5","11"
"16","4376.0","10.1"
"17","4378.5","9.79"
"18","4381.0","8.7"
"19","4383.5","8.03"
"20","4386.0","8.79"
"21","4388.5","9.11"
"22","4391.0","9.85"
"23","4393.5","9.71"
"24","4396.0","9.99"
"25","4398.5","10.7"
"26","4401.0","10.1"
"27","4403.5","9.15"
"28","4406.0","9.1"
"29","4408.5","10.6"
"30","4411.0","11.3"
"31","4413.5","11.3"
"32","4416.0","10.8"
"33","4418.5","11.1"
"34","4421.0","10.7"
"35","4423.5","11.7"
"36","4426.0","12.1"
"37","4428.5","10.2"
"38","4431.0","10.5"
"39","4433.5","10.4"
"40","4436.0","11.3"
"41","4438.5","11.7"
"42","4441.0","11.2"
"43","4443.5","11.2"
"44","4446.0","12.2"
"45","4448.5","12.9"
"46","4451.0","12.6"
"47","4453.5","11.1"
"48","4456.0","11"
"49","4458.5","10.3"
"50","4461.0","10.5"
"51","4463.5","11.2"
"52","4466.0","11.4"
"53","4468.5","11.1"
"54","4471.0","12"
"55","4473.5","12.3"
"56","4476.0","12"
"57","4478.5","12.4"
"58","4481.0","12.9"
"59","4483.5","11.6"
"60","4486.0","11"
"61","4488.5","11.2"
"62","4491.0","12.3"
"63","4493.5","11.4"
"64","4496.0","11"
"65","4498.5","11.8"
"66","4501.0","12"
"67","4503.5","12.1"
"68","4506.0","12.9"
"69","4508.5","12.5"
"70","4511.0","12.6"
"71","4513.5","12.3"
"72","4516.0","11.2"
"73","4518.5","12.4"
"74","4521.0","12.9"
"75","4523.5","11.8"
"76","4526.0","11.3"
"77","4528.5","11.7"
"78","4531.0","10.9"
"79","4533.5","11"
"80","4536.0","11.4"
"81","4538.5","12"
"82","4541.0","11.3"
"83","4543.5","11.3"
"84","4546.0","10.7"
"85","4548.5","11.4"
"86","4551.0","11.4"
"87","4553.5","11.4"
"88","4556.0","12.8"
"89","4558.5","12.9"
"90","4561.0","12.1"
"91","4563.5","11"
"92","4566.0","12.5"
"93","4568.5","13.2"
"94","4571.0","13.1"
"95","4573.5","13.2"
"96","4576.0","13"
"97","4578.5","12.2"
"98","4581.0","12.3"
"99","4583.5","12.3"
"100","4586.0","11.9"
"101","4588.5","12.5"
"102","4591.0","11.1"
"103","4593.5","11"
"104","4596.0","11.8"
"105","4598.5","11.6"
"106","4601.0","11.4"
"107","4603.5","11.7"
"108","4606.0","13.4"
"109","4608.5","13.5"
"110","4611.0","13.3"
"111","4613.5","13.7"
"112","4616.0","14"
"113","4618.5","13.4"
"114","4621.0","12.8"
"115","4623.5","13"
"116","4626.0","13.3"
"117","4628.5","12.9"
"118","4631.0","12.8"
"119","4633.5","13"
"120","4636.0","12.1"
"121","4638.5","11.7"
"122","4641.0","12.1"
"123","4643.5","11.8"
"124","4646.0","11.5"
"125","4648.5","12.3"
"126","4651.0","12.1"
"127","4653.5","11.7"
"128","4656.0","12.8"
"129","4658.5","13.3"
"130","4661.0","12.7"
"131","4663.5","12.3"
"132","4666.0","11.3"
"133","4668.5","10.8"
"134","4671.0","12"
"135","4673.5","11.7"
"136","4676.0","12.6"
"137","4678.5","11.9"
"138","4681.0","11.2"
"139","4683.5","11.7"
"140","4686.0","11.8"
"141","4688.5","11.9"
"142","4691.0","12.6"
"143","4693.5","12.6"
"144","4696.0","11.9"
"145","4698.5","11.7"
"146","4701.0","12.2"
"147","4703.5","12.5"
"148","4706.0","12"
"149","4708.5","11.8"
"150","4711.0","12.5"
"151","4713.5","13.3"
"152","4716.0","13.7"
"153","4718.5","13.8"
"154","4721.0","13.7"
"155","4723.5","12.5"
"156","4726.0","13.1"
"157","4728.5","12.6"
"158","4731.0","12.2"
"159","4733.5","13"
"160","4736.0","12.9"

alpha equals 4616.0 angstroms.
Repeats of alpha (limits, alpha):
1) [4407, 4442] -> 4426.0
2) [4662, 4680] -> 4676.0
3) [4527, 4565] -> 4558.5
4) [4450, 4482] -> 4481.0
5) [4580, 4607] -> 4606.0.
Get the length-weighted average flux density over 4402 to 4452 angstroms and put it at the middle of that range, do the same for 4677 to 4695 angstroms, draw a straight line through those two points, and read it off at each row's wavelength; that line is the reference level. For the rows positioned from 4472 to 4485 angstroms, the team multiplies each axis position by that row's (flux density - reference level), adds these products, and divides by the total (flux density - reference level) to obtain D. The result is 4478.2 angstroms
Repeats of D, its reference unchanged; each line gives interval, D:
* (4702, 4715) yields 4711.2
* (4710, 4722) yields 4717.1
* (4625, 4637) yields 4629.9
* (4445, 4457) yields 4448.3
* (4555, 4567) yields 4559.2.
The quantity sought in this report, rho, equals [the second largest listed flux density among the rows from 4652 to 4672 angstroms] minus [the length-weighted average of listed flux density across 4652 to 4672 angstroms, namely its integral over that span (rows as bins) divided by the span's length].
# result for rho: 0.69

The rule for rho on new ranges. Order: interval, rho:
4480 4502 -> 0.63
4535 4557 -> 0.49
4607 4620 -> 0.14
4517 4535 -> 0.70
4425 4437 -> 0.43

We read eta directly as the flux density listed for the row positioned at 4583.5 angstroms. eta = 12.3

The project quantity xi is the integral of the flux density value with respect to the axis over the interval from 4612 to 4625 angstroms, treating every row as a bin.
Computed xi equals 174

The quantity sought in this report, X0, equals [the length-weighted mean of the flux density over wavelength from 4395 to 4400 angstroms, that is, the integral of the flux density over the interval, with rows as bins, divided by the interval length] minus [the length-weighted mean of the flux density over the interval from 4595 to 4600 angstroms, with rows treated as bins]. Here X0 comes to -1.3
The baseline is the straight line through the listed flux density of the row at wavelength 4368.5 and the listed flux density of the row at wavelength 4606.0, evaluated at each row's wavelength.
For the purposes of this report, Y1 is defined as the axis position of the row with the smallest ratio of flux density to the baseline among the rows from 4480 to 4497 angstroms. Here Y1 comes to 4496.0 angstroms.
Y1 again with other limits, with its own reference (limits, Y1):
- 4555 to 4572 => 4563.5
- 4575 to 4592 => 4591.0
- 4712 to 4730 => 4723.5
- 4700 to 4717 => 4708.5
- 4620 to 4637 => 4636.0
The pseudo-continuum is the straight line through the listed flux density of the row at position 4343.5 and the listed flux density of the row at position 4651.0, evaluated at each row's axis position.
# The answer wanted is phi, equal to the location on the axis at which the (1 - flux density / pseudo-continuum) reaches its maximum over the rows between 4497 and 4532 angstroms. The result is 4531.0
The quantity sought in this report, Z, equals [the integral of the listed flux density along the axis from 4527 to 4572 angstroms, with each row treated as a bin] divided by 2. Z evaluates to 265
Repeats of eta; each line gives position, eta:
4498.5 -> 11.8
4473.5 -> 12.3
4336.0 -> 10.1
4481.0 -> 12.9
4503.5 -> 12.1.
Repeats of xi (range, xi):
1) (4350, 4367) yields 174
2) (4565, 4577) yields 156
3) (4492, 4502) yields 116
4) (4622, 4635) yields 169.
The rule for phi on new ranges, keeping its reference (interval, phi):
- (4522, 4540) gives 4531.0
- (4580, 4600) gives 4593.5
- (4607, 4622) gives 4621.0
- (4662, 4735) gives 4668.5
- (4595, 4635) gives 4601.0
